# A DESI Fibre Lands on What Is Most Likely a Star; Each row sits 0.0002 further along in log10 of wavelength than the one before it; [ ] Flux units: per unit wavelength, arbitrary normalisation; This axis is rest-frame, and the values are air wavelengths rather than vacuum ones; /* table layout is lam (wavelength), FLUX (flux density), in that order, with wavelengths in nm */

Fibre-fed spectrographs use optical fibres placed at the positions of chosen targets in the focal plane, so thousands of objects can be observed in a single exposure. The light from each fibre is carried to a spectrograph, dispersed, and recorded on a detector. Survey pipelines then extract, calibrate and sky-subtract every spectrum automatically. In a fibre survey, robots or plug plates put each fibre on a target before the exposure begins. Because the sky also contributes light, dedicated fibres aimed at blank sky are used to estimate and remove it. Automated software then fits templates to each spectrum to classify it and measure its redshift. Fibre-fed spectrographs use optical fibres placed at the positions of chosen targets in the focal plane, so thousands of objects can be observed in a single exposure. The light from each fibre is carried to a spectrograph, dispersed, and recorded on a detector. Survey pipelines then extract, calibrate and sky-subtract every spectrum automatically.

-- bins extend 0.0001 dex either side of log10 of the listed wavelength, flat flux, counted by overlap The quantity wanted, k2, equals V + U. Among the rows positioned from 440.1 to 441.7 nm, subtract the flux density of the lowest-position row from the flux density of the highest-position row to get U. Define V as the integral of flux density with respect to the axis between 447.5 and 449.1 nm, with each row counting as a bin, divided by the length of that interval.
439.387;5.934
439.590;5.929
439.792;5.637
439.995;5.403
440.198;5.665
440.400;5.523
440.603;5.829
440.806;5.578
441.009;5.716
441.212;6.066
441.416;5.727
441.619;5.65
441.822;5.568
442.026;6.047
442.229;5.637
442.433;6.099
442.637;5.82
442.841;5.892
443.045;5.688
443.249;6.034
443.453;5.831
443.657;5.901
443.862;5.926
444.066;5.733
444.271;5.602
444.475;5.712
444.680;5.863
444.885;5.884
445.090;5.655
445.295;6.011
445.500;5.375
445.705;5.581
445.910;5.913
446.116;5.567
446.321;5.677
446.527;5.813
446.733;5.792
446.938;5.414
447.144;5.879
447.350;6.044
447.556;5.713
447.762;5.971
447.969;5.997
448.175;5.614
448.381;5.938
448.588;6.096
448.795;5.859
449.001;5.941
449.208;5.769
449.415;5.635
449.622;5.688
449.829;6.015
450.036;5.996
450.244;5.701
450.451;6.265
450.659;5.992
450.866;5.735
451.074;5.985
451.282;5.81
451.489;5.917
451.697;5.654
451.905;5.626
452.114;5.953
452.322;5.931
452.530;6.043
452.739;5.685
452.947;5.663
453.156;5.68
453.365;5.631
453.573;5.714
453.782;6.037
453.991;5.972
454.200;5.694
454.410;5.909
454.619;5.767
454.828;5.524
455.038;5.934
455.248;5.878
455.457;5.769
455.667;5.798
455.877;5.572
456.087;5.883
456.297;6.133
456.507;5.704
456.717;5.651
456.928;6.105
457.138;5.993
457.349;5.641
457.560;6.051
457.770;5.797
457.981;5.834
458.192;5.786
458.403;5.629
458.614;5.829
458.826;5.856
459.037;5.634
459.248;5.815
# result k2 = 5.88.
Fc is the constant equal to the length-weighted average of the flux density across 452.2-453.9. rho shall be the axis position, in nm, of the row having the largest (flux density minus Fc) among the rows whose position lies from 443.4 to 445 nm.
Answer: 443.862 nm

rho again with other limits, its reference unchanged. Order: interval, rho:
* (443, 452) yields 450.451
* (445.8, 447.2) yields 445.910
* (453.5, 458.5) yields 456.297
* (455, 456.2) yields 455.038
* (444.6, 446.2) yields 445.295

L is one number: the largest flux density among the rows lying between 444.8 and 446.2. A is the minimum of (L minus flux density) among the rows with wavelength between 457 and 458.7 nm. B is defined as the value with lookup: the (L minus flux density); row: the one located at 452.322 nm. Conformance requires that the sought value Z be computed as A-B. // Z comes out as -0.1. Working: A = -0.04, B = 0.1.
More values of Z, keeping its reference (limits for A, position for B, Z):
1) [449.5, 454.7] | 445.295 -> -0.3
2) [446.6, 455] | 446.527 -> -0.5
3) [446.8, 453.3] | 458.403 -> -0.6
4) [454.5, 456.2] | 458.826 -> -0.1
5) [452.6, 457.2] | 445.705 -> -0.6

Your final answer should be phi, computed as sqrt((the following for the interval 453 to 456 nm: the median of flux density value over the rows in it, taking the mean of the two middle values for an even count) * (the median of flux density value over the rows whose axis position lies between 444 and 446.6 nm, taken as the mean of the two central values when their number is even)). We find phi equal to 5.74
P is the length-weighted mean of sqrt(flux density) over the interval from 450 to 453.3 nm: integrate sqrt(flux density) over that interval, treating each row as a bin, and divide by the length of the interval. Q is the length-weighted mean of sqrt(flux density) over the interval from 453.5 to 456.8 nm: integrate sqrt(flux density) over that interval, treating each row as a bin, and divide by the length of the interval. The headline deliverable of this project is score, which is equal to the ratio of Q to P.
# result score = 1.00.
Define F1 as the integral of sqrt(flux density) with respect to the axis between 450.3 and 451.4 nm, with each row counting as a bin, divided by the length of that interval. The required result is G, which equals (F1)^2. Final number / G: 5.95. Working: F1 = 2.44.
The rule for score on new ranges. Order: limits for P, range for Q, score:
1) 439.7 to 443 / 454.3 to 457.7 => 1.01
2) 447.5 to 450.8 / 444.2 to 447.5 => 0.99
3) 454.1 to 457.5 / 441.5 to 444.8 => 1.00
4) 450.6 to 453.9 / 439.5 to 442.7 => 0.99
